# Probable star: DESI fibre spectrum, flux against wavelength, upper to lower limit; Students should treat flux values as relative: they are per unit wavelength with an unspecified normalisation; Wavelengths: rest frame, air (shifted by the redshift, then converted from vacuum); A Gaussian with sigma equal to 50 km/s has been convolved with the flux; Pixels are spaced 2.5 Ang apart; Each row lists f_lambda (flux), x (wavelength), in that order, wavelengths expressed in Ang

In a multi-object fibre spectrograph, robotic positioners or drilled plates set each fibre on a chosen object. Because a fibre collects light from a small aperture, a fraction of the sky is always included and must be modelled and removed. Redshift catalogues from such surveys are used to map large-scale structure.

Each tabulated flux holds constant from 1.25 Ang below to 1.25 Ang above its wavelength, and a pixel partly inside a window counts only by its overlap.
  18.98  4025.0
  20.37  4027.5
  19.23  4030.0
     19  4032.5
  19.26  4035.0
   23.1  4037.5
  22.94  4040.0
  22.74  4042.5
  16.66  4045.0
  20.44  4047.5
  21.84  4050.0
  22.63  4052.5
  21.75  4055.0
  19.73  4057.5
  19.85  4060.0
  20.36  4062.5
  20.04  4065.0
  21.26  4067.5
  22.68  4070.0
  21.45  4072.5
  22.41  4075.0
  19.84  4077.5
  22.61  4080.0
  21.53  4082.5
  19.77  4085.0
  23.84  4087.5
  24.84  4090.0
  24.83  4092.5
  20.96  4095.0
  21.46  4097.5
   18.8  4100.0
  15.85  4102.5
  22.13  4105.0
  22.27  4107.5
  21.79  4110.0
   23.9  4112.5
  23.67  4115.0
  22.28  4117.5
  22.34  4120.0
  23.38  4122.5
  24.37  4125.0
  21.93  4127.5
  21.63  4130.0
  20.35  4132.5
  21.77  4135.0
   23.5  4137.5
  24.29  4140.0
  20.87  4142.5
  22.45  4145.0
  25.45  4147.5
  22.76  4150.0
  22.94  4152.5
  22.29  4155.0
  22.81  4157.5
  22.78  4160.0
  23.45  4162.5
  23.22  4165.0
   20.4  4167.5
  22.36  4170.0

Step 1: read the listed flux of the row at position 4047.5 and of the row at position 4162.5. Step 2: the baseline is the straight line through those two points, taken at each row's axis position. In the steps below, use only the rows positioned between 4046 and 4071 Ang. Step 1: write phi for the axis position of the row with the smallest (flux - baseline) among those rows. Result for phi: 4057.5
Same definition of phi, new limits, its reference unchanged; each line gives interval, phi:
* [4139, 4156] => 4142.5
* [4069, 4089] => 4085.0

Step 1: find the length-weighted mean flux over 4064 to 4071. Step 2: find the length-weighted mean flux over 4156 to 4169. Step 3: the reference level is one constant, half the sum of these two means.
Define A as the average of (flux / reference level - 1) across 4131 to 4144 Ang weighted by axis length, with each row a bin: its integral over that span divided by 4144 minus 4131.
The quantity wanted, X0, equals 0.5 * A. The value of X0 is 0.005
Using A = 0.01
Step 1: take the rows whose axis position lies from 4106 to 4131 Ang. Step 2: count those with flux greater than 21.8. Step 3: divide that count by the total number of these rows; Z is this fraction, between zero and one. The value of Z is 0.80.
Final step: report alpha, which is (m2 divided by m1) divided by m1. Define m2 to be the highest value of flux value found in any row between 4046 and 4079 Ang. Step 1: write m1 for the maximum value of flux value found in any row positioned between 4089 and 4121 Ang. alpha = 0.037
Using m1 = 24.84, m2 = 22.68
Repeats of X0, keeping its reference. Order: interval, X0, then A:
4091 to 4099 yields 0.010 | 0.02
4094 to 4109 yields -0.038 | -0.08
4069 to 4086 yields -0.010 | -0.02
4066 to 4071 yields -0.002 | 0.00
